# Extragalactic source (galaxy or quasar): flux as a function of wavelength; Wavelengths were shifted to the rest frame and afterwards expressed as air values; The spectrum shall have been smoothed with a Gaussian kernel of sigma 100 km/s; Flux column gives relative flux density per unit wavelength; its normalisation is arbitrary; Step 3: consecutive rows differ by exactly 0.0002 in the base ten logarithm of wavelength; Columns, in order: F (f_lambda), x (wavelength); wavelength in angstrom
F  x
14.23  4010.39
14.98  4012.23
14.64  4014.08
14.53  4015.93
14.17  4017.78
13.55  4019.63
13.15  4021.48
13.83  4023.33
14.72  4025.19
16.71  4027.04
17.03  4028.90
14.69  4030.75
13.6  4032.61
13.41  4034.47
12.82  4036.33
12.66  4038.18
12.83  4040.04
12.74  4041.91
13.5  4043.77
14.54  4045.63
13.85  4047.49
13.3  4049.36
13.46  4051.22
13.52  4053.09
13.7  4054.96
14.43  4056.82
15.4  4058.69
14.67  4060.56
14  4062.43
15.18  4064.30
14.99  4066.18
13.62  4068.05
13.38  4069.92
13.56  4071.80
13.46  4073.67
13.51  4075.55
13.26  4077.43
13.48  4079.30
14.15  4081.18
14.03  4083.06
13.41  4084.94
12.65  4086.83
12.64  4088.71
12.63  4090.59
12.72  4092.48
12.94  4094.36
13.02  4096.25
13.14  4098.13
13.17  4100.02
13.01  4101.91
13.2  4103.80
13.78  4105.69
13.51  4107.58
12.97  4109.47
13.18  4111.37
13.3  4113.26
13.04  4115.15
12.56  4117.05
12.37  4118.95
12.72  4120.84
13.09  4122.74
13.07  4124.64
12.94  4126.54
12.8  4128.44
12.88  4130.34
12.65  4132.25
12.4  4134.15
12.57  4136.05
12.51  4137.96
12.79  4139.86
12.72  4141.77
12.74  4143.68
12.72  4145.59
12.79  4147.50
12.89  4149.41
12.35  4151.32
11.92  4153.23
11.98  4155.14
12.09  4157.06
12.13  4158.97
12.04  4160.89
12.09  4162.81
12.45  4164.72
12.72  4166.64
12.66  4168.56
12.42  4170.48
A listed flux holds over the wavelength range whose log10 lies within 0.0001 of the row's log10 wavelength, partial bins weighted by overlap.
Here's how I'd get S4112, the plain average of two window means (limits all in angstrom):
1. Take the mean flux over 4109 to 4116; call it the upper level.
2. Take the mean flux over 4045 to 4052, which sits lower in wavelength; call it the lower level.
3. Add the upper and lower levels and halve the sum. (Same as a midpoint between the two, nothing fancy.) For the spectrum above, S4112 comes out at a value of 13.5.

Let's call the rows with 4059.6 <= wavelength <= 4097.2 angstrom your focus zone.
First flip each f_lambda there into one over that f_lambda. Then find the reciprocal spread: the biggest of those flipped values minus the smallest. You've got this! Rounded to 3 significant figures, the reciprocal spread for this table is 0.0133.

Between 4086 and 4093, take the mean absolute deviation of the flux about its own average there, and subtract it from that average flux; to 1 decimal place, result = 12.6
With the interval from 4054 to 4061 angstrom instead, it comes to 14.1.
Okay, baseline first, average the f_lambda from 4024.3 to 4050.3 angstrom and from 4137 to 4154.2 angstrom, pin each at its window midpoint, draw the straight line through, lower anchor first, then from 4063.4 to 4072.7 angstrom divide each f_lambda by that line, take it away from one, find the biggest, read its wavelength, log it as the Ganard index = 4069.92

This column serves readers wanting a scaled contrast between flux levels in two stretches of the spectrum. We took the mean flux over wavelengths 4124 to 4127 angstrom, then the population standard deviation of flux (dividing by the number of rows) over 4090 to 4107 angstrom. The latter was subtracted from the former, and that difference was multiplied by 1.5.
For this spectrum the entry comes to 19.0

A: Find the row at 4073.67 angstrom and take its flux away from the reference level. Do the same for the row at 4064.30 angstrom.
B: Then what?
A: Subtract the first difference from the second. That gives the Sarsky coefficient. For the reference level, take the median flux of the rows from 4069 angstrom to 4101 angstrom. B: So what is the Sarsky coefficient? -1.7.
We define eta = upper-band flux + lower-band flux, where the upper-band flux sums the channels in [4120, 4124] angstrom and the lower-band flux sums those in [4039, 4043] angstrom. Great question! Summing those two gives 51.4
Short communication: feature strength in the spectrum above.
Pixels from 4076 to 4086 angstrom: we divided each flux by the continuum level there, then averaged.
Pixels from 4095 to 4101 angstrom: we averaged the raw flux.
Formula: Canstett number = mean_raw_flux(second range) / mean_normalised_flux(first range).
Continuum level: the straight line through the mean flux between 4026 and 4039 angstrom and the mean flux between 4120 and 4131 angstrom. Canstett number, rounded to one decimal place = 13.1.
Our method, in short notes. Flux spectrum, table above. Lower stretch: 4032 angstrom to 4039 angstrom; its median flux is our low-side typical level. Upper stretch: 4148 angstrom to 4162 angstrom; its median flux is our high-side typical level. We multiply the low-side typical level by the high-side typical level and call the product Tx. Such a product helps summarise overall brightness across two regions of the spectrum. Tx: 159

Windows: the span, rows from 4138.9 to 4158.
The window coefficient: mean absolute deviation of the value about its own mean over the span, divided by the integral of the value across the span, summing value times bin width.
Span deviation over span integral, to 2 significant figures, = 0.0014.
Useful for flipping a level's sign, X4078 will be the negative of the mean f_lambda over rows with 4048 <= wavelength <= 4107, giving -13.6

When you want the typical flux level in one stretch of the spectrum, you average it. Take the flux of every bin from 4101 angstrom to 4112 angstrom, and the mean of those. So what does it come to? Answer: 13.3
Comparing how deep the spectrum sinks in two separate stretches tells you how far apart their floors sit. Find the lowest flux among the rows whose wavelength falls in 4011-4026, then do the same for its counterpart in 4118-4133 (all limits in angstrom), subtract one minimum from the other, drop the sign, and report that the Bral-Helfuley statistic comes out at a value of 0.8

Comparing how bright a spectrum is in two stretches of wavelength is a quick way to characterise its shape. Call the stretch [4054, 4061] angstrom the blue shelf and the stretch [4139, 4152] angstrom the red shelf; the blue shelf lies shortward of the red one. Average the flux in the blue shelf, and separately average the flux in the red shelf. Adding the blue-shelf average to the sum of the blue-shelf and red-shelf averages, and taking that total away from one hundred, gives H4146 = 58.2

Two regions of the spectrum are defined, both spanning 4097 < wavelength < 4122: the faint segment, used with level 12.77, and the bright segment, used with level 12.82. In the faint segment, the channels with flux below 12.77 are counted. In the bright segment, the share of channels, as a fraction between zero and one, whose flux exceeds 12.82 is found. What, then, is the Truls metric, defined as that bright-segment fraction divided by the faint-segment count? 0.26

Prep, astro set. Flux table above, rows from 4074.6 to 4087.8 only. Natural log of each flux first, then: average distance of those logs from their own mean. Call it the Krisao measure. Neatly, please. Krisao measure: 0.025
